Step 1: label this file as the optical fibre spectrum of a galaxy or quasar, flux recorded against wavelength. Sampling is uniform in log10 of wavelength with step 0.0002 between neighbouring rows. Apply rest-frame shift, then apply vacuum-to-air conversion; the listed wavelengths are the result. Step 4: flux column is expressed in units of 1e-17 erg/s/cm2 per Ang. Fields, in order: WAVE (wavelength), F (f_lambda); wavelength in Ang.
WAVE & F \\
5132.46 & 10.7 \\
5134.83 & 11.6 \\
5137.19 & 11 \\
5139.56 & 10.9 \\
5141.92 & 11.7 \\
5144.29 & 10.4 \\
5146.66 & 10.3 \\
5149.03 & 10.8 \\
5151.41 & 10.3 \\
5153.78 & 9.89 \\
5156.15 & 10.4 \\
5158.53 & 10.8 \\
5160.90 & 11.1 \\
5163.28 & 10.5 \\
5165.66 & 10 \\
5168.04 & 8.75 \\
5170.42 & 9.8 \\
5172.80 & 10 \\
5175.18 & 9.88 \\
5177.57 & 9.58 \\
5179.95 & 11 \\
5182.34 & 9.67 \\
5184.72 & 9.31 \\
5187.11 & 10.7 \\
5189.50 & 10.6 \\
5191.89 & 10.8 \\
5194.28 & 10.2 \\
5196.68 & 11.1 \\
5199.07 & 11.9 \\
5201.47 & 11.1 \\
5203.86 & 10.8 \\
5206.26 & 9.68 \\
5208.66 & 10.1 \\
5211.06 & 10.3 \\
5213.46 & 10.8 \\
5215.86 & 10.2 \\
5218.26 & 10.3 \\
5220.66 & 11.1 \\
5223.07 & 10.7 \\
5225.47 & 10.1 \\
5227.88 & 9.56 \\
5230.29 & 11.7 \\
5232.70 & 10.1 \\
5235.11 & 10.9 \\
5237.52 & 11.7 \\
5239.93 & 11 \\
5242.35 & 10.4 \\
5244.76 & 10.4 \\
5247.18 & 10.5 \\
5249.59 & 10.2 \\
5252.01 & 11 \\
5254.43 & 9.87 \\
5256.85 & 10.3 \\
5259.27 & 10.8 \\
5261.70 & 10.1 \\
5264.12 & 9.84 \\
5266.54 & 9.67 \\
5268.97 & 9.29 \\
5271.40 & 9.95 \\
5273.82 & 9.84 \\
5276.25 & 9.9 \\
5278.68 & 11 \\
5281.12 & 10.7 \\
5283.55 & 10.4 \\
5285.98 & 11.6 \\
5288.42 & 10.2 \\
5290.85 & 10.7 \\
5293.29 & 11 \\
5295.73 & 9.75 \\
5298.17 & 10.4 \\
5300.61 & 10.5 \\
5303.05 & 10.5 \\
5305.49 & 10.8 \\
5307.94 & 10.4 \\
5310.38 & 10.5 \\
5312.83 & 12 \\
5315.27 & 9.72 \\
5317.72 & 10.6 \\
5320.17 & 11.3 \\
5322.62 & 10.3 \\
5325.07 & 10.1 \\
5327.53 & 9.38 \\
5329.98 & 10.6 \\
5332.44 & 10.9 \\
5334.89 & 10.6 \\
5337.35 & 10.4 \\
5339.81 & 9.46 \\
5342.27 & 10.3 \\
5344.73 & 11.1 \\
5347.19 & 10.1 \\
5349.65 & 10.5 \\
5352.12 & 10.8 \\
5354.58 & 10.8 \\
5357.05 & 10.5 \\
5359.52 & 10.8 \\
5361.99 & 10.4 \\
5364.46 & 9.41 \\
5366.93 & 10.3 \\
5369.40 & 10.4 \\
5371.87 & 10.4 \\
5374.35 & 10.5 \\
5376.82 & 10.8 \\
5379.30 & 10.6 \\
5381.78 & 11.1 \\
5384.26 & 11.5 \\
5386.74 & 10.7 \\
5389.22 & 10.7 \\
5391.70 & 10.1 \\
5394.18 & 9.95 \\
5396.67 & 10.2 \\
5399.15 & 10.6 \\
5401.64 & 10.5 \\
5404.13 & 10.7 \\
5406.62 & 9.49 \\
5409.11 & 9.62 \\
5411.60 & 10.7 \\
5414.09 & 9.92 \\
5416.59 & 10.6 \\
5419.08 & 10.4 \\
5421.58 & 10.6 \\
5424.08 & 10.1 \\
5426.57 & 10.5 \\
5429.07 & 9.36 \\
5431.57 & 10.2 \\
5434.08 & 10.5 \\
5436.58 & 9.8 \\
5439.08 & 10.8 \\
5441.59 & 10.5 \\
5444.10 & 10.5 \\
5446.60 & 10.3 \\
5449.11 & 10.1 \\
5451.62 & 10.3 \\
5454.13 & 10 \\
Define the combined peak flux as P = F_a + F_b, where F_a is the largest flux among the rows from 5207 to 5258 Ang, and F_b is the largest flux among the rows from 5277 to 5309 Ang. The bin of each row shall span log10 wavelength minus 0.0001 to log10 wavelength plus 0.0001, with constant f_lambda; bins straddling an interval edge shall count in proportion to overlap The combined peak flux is 23.3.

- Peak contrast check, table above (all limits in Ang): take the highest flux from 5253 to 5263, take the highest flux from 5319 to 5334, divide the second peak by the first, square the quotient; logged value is 1.09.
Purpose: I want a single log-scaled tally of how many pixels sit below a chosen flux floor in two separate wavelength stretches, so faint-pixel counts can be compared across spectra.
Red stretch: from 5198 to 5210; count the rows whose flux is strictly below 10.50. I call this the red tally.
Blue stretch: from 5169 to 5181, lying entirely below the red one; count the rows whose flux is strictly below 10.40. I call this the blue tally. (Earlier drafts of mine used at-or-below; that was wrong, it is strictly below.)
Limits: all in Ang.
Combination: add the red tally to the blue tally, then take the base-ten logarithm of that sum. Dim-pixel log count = 0.78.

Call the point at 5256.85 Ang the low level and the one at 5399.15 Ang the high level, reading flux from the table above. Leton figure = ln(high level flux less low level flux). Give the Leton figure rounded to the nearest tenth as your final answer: -1.2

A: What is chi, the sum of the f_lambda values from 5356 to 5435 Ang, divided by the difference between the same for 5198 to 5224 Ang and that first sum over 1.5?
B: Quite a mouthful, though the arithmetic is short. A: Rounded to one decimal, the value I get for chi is -3.2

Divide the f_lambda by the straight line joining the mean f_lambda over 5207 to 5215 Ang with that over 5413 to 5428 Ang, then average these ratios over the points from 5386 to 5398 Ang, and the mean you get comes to 1.00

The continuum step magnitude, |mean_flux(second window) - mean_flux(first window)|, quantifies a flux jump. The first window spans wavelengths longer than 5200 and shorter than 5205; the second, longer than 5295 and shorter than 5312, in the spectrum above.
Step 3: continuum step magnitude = 0.54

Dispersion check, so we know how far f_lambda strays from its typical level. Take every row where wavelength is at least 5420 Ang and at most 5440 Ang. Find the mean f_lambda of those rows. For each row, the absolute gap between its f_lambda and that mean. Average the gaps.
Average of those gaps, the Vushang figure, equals 0.37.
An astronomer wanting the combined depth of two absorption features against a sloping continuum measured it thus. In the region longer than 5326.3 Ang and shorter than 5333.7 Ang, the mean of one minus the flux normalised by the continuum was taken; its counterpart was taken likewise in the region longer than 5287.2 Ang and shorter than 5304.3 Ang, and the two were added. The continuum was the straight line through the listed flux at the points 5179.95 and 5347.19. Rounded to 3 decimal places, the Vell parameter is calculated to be -0.016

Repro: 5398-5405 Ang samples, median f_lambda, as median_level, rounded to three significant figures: 10.6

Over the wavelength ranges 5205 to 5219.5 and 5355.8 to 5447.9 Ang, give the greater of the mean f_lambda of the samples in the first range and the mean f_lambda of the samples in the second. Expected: 10.4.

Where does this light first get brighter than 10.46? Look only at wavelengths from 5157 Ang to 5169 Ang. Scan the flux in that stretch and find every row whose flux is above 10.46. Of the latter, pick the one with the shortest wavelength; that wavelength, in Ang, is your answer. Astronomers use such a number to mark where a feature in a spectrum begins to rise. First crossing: 5158.53 Ang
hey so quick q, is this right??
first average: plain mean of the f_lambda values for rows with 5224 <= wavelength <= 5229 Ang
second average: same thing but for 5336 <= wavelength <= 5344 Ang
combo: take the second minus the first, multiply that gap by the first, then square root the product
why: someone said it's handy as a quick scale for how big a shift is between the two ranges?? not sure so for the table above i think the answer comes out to 1.5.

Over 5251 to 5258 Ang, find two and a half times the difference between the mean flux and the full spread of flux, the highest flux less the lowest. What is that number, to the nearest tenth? 23.1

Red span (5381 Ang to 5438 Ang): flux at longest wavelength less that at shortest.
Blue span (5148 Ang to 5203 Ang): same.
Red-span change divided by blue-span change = -4.3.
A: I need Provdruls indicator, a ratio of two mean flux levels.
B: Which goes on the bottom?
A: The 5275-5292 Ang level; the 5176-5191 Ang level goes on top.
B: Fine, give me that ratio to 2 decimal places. 0.95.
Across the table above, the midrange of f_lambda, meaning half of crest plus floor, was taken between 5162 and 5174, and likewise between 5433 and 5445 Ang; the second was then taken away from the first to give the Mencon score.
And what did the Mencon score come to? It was -0.7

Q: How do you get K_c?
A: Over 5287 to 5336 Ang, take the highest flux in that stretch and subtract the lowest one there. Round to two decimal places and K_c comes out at 2.62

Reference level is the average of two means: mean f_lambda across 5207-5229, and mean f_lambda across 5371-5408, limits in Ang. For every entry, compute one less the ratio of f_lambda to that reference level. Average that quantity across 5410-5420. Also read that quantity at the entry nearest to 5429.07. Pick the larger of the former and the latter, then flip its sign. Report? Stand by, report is -0.10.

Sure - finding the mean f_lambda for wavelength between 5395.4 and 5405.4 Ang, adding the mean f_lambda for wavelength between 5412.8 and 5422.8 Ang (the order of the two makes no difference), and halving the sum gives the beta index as 10.4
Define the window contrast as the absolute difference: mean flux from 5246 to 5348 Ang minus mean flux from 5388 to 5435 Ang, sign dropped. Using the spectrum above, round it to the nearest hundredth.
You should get 0.15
